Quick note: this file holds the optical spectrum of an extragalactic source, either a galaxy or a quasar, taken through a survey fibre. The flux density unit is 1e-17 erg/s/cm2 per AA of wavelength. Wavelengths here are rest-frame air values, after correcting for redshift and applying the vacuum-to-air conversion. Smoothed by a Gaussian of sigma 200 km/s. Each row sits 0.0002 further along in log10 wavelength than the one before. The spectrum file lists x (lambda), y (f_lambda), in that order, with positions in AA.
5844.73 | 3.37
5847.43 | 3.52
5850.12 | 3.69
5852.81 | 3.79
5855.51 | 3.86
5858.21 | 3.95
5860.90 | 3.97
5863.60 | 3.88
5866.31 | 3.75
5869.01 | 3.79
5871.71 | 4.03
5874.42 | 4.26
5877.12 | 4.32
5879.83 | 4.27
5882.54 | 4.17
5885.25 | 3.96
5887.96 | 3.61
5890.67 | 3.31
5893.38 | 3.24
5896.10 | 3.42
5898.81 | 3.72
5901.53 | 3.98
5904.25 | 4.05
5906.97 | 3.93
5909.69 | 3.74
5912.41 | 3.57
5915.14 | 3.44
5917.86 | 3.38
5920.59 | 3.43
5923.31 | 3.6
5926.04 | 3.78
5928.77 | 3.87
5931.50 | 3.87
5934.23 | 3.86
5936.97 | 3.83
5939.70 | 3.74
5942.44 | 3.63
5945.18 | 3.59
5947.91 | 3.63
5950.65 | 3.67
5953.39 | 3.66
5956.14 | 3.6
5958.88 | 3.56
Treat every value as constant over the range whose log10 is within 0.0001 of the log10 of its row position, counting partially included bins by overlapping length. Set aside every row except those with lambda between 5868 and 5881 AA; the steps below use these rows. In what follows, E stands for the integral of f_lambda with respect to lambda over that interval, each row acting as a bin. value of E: 54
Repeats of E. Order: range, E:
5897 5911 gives 54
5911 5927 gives 56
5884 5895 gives 39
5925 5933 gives 31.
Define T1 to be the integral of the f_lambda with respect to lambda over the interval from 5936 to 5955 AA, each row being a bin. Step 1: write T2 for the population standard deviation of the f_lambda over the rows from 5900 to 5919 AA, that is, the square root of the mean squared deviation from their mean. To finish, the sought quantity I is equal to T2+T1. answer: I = 70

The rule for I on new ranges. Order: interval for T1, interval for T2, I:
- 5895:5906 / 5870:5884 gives 42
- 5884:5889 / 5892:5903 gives 19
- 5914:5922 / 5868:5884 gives 28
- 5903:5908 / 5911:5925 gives 20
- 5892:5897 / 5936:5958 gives 17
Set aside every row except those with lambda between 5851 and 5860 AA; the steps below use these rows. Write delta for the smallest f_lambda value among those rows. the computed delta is 3.79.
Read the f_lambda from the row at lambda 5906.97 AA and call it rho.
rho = 3.93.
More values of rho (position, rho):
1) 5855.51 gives 3.86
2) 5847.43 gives 3.52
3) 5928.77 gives 3.87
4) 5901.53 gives 3.98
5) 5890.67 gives 3.31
